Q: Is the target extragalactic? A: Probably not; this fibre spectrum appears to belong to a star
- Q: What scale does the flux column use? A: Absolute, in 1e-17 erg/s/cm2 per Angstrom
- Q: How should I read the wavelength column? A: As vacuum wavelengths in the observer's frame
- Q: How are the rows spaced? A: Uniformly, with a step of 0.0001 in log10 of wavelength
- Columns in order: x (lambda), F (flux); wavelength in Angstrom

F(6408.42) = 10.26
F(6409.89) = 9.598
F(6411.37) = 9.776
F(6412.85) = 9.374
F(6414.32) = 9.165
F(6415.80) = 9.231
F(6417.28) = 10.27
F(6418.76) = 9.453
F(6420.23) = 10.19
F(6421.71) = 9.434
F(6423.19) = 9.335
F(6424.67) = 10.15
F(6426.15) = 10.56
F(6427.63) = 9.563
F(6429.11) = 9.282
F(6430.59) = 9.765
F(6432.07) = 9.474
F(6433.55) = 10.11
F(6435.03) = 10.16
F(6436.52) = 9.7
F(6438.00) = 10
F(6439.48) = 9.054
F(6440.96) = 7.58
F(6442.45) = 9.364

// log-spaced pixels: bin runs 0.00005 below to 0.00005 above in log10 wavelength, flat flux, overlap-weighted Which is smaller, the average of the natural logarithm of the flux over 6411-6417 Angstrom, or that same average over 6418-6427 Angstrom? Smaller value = 2.24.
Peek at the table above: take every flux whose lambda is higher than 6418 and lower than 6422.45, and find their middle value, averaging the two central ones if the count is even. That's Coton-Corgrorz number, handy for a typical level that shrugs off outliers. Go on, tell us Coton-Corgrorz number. 9.5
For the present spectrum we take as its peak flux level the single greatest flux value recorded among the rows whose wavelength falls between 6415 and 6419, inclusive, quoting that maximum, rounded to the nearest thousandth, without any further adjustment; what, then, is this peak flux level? 10.270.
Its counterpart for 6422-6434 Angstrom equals 10.560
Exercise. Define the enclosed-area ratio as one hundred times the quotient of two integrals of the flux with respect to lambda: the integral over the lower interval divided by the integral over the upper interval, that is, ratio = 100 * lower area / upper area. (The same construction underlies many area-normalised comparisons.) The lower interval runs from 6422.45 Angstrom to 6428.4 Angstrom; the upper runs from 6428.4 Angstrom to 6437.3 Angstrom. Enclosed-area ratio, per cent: 68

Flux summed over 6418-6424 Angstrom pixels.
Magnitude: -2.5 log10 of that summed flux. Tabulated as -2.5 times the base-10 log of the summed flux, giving -4.0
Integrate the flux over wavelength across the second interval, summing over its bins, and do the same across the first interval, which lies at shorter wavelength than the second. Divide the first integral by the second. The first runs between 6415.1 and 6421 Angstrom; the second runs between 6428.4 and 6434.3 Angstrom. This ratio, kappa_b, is 1.01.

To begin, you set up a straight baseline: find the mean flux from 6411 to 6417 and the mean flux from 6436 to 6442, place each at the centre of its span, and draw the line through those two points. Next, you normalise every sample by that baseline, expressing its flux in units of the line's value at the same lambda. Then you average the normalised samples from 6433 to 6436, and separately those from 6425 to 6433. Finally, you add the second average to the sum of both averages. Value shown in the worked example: 3.22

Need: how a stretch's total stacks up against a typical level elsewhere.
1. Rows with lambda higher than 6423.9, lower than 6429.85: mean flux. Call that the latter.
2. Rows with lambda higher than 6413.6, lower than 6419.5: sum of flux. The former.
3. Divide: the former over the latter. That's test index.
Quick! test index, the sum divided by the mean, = 3.9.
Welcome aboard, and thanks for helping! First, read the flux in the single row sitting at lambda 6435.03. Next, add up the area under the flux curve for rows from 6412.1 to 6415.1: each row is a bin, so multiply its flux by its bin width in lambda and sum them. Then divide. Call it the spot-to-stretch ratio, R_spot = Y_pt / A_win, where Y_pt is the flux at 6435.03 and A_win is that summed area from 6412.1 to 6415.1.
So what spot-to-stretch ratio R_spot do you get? 0.37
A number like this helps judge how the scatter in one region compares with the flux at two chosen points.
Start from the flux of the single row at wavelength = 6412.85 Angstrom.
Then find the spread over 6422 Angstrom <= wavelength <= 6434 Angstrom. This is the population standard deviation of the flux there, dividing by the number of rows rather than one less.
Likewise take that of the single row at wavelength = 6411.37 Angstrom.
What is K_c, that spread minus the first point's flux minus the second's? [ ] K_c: -18.7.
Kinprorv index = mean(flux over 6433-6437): 9.99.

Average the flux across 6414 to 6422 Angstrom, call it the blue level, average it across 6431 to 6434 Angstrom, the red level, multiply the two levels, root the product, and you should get 9.71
